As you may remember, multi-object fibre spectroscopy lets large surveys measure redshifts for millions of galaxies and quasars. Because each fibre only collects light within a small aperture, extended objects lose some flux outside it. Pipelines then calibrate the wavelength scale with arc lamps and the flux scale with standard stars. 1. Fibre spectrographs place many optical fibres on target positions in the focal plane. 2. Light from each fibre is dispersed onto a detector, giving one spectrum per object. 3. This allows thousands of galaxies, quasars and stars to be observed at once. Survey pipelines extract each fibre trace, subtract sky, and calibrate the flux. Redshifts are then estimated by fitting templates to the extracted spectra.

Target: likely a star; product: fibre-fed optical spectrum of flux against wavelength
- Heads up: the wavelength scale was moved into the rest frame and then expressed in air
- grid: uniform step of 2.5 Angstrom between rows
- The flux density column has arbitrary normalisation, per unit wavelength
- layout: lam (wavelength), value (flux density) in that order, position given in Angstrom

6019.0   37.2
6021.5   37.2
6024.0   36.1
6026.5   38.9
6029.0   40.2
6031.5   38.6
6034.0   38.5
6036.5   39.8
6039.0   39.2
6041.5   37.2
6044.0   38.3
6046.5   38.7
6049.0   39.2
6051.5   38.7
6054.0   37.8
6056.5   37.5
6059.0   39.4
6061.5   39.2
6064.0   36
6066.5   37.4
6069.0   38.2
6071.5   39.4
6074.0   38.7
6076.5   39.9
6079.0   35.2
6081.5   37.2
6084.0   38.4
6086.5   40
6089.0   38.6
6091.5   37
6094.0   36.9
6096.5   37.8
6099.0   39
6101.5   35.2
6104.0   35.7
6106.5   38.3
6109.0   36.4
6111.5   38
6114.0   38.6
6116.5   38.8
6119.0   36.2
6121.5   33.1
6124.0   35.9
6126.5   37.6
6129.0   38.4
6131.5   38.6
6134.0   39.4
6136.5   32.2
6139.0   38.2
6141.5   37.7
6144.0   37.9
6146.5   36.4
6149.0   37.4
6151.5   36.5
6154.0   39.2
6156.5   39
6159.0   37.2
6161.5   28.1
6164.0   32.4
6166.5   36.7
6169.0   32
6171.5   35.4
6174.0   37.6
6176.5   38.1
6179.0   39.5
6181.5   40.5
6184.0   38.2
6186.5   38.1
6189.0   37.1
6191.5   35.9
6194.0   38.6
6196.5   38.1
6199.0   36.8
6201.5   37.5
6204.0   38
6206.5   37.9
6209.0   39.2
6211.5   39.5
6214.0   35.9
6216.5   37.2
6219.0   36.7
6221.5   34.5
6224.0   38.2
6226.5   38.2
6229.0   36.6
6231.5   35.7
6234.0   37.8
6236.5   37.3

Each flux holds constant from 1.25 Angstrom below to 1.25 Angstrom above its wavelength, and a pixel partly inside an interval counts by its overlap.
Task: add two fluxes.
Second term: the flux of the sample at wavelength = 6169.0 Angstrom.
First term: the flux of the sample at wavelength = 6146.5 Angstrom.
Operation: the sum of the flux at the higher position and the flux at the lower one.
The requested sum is 68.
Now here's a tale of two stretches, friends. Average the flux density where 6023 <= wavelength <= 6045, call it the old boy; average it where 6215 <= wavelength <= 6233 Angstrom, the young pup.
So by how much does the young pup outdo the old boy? -1.8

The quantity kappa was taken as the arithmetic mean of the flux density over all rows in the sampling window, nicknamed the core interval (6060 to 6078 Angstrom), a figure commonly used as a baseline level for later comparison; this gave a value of 38.4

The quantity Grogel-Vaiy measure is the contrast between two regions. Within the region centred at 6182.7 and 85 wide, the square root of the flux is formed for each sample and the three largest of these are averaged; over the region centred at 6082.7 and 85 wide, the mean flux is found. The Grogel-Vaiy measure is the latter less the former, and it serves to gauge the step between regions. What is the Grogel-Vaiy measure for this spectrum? 31.39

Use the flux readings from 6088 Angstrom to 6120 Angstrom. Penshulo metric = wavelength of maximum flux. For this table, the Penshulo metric 6099.0 Angstrom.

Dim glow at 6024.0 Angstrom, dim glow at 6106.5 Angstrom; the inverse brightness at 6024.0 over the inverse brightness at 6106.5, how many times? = 1.06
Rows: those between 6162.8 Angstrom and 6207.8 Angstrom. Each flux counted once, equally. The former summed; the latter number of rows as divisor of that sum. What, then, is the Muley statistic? 37.1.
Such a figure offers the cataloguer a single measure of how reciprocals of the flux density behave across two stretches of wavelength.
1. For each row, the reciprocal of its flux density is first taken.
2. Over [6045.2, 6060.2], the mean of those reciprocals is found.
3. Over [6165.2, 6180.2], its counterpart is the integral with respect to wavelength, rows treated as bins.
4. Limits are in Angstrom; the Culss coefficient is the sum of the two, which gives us 0.438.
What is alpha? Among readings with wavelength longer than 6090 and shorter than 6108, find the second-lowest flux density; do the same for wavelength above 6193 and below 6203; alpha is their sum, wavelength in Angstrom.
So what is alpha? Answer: 73.2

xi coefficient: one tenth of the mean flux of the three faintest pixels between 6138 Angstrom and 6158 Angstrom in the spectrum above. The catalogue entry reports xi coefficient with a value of 3.68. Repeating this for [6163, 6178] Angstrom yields 3.33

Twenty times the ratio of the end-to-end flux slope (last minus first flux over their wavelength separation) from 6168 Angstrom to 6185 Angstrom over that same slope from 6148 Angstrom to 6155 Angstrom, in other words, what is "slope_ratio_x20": 23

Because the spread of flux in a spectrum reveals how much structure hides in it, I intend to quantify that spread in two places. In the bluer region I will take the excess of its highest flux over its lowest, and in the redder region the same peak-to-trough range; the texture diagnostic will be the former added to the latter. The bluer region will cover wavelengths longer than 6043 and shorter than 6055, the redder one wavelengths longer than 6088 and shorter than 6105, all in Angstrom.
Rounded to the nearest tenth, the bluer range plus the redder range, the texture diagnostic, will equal 5.2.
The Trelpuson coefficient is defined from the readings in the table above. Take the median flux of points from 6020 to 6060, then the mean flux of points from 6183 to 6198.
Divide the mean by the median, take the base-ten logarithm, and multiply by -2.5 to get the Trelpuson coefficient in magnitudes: 0.03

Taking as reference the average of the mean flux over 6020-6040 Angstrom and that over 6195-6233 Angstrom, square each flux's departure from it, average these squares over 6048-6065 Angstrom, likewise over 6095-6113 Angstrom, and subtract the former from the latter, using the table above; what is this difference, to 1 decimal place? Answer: 0.9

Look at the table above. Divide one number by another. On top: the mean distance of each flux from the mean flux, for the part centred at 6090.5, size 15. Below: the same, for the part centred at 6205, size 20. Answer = 1.0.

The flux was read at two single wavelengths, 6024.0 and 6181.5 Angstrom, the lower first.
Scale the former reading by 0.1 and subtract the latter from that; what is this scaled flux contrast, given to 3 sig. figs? -36.9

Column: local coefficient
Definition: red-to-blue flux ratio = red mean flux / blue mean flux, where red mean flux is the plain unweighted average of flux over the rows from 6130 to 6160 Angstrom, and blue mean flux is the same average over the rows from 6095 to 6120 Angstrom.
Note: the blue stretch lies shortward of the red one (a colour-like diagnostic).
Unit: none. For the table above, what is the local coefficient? 1.00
